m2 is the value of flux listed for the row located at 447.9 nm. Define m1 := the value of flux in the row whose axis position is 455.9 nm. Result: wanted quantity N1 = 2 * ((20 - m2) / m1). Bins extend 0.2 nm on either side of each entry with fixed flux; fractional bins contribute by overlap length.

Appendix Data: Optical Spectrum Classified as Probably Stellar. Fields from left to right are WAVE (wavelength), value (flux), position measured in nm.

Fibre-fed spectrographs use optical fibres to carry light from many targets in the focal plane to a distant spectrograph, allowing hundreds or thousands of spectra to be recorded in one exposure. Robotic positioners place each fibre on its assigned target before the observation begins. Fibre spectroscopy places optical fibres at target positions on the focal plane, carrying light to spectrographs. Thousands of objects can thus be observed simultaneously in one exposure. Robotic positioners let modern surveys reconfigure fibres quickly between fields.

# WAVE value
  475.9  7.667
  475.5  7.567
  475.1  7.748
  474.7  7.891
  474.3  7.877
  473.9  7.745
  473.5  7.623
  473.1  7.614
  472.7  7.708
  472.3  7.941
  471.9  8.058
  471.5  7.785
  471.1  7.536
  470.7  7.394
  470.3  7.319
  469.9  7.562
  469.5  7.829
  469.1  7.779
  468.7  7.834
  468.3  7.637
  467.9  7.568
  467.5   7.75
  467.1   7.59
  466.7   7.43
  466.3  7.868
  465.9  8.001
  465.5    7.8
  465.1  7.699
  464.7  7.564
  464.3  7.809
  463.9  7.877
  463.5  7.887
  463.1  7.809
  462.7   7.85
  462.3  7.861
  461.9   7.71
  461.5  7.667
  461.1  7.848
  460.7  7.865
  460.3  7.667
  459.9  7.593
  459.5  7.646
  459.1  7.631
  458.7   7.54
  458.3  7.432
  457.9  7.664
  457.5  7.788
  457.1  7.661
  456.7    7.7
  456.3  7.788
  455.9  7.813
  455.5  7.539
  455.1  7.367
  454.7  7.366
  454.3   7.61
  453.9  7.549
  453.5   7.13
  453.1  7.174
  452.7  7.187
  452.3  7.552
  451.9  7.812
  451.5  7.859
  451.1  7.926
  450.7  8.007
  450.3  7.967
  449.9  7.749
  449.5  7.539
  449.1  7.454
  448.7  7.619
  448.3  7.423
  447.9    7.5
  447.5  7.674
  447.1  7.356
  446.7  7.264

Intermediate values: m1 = 7.813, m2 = 7.5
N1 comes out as 3.20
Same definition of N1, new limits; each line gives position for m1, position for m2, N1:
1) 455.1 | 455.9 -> 3.31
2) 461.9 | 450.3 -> 3.12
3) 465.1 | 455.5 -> 3.24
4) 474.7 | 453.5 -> 3.26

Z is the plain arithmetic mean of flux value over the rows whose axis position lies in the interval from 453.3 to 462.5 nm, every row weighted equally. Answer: 7.63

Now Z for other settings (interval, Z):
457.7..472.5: 7.71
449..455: 7.59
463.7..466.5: 7.80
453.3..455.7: 7.43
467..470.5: 7.65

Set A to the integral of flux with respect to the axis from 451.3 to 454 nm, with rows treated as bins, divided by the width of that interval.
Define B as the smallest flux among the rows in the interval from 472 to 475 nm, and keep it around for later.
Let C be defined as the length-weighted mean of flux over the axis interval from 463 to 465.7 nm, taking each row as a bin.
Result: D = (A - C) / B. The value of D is -0.041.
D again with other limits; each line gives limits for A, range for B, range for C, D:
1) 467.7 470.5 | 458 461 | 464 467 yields -0.012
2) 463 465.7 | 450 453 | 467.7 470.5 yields 0.018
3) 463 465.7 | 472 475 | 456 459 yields 0.016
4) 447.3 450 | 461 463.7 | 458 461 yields -0.010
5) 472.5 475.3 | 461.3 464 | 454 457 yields 0.019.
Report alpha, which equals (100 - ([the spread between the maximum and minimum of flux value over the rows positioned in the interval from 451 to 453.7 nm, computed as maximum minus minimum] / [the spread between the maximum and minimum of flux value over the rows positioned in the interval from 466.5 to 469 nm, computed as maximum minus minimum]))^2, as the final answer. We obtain 9610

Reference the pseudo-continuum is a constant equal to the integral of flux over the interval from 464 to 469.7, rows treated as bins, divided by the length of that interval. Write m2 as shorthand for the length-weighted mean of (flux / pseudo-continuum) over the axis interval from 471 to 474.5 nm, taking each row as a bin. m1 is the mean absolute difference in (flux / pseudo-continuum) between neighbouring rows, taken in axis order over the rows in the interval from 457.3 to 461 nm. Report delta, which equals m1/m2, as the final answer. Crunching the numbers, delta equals 0.014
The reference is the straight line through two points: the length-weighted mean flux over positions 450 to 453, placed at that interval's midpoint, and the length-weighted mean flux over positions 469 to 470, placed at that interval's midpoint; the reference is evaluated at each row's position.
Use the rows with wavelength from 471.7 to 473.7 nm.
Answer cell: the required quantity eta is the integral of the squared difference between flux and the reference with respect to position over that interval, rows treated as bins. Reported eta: 0.070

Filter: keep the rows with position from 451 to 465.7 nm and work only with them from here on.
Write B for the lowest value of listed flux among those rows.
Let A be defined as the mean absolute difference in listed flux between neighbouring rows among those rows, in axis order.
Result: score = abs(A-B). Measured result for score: 7.01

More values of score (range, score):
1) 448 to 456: 6.97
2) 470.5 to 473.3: 7.21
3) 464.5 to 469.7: 7.27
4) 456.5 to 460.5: 7.34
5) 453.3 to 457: 6.97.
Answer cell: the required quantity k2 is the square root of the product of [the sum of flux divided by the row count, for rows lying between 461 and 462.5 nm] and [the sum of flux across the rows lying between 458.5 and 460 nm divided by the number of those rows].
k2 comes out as 7.69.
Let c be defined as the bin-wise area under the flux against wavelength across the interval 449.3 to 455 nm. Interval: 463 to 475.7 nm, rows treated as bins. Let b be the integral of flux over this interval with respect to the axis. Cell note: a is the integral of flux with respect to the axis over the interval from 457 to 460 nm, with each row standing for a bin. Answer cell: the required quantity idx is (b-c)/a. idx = 2.4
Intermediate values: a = 23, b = 98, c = 43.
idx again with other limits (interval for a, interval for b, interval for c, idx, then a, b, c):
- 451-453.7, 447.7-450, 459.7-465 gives -1.2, 20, 17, 41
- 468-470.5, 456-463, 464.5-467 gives 1.8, 19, 54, 19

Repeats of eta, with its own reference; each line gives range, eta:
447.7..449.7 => 0.118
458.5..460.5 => 0.033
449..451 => 0.094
